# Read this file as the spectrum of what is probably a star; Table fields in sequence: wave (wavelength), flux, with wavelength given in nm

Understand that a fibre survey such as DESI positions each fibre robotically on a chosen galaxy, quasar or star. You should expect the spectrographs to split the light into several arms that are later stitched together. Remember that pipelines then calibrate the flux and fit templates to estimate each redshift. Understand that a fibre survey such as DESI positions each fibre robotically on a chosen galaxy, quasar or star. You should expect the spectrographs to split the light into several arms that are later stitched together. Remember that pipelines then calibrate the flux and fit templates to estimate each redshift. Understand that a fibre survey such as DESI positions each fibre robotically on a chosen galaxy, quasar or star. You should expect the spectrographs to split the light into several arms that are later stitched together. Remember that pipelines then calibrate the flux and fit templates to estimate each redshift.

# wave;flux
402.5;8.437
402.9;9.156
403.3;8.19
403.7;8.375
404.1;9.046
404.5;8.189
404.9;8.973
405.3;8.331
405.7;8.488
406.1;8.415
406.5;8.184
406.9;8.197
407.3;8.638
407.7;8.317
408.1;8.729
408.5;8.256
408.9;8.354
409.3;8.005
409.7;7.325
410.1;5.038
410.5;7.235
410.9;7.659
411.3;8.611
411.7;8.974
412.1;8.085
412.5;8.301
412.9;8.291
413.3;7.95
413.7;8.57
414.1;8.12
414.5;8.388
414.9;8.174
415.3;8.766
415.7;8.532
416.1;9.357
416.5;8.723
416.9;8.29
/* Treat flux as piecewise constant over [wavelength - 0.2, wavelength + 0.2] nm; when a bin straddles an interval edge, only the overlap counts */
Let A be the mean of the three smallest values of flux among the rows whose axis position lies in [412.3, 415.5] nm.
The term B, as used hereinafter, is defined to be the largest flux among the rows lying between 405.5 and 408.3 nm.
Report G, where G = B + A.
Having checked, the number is 16.8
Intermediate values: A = 8.08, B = 8.729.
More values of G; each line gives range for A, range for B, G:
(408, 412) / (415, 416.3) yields 15.9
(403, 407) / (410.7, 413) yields 17.2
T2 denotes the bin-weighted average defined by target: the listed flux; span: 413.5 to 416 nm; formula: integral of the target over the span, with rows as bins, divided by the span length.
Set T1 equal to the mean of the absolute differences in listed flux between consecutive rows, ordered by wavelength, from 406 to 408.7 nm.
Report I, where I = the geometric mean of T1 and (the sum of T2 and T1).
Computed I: 1.66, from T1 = 0.32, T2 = 8.46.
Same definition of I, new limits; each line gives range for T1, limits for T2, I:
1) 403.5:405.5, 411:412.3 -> 2.61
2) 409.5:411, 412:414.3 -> 4.02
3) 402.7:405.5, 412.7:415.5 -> 2.48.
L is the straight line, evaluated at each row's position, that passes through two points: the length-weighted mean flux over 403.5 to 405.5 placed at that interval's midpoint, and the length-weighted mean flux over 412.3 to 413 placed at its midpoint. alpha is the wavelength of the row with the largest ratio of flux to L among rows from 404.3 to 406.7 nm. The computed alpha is 404.9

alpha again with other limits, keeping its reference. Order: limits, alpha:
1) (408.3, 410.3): 408.9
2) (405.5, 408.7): 408.1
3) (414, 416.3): 416.1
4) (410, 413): 411.7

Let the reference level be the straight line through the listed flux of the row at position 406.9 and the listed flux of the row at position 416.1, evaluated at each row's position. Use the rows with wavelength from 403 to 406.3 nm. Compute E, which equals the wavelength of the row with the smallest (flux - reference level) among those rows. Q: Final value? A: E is 404.5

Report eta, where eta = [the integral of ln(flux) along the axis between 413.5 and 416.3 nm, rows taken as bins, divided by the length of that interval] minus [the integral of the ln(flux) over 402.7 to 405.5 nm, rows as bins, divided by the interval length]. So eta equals -0.01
